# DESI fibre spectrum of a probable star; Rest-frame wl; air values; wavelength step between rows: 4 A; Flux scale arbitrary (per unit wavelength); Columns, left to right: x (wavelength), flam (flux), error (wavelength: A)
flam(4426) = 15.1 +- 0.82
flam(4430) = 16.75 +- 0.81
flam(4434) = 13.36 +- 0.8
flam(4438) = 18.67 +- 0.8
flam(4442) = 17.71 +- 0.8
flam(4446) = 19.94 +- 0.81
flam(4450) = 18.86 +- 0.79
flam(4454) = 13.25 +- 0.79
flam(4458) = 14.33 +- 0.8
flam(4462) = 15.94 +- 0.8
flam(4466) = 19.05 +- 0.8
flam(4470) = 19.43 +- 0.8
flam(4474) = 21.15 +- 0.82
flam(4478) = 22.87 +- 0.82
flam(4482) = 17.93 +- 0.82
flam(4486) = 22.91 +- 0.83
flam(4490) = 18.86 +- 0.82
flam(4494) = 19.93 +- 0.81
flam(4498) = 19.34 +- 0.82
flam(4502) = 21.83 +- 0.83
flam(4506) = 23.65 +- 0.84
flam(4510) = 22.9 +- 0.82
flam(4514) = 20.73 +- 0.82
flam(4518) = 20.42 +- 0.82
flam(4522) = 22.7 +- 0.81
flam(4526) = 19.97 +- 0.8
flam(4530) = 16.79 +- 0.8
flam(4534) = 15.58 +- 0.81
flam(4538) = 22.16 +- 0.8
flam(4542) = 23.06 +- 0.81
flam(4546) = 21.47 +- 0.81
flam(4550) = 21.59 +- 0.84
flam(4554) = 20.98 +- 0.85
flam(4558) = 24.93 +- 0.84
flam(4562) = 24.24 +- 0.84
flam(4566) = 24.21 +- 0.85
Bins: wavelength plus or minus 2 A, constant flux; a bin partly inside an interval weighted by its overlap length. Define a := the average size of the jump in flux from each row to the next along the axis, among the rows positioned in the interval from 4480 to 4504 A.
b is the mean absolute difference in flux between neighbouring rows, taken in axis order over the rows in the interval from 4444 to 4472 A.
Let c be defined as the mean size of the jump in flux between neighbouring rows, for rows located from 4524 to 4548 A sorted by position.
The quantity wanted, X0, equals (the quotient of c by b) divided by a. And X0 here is 0.48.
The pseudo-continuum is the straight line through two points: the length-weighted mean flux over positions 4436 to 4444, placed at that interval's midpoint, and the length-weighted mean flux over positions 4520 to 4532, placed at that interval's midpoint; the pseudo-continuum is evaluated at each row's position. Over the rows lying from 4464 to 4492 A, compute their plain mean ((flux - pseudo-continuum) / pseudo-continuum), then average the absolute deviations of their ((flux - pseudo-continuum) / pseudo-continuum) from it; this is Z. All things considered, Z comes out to 0.089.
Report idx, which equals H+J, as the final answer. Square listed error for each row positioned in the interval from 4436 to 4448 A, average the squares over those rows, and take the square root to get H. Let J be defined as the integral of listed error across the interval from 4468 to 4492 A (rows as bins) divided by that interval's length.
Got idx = 1.62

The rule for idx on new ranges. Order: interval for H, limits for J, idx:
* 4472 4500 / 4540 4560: 1.65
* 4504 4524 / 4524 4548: 1.63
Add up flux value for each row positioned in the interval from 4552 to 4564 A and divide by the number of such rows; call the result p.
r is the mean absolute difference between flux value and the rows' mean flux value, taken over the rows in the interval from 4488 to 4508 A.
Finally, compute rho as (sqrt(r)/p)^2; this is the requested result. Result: 0.0030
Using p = 23.4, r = 1.6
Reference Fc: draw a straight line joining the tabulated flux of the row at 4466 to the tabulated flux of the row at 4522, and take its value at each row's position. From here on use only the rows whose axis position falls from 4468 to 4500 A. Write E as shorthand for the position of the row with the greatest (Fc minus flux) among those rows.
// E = 4482 A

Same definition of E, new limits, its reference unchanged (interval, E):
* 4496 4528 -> 4526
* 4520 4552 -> 4534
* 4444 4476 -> 4454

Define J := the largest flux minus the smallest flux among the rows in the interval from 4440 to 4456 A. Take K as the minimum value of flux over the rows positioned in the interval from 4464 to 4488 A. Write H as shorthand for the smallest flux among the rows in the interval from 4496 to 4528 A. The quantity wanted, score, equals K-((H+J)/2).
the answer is 4.9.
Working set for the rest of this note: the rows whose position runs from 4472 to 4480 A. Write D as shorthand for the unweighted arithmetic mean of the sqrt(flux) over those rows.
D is 4.69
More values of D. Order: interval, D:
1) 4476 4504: 4.53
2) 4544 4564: 4.76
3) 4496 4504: 4.53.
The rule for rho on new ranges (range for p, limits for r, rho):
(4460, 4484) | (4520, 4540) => 0.0069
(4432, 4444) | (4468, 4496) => 0.0058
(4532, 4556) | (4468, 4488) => 0.0040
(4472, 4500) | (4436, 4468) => 0.0049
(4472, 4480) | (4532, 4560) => 0.0037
